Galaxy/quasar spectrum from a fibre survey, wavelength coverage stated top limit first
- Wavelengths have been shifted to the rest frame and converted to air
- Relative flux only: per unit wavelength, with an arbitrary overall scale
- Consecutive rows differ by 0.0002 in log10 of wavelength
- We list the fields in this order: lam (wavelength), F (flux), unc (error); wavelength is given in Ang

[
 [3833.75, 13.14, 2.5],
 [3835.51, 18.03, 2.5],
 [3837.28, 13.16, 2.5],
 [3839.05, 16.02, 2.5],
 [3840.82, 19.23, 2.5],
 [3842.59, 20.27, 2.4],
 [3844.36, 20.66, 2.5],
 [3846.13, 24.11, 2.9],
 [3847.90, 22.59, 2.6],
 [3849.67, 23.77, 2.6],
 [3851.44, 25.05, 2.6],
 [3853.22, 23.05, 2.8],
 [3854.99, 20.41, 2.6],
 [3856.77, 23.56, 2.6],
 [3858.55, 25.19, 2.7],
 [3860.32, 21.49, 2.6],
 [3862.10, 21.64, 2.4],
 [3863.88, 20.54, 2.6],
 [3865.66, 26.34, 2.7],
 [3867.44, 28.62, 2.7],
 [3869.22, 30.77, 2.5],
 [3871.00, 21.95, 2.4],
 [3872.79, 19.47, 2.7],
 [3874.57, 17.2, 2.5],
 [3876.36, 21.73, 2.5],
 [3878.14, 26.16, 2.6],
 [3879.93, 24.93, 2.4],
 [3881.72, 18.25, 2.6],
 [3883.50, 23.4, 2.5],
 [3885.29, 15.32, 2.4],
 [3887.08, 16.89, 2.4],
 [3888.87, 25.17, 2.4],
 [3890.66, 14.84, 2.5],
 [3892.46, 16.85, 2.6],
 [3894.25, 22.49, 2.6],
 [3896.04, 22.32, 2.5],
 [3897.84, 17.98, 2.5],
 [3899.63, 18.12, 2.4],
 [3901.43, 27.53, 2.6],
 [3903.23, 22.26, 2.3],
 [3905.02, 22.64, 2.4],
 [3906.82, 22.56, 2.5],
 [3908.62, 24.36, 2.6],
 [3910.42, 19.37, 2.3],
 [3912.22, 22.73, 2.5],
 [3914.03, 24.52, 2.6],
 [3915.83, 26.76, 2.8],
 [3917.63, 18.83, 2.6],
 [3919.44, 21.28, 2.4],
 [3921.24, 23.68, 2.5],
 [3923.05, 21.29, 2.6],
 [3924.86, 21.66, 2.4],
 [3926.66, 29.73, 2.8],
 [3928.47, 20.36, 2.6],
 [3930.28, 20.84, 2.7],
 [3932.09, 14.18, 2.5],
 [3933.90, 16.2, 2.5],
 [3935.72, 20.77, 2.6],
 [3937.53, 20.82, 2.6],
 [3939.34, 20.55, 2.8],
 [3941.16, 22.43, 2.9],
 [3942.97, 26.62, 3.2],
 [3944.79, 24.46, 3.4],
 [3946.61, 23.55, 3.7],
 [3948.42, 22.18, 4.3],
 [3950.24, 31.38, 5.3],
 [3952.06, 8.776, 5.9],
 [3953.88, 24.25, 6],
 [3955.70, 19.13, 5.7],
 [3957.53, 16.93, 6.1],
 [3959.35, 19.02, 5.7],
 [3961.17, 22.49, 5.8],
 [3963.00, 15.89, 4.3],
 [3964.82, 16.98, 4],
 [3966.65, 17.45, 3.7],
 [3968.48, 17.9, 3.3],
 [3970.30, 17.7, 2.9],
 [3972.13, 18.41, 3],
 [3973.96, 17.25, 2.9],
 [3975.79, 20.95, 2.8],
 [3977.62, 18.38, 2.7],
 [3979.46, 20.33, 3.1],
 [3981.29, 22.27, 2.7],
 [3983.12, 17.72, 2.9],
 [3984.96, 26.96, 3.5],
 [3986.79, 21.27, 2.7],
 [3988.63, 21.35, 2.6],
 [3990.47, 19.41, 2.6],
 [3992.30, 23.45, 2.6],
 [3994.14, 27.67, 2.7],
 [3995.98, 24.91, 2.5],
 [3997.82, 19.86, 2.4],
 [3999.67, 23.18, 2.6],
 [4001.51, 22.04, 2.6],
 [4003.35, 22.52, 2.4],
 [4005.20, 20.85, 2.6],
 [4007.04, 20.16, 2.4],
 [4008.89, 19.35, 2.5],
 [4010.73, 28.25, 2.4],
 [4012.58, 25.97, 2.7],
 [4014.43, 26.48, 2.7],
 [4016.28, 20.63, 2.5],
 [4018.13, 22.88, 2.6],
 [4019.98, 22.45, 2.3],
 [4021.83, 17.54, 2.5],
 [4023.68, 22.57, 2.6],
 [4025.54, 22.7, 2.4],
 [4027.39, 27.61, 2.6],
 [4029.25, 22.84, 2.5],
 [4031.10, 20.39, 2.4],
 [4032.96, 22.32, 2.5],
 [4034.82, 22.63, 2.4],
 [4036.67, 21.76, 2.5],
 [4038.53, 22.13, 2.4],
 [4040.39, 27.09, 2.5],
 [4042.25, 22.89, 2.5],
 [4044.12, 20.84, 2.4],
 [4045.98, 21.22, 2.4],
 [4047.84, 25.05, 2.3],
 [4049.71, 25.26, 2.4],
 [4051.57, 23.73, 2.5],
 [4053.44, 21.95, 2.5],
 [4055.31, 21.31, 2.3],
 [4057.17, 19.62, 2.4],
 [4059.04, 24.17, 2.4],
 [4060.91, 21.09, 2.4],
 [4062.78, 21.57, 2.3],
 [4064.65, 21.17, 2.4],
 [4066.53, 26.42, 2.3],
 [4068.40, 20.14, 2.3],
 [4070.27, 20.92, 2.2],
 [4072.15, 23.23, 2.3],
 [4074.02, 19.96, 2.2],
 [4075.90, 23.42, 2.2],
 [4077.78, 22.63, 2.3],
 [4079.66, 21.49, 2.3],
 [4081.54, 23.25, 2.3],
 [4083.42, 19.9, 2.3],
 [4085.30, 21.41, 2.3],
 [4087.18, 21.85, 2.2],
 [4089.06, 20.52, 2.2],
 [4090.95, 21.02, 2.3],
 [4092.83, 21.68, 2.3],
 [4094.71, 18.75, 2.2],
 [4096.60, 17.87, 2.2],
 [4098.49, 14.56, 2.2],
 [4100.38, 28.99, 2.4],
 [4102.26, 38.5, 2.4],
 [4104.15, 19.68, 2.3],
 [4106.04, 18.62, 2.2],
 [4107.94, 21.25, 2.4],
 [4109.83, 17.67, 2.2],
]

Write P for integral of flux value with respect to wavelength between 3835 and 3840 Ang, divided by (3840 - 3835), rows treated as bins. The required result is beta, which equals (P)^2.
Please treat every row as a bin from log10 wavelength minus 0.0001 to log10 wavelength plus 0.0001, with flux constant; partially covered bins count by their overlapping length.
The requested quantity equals 243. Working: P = 16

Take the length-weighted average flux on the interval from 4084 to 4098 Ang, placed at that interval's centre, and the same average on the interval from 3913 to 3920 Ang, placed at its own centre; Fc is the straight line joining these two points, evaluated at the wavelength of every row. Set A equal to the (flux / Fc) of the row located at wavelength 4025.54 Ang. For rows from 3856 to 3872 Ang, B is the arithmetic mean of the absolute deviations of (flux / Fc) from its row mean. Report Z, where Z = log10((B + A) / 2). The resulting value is -0.225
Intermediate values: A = 1.07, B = 0.124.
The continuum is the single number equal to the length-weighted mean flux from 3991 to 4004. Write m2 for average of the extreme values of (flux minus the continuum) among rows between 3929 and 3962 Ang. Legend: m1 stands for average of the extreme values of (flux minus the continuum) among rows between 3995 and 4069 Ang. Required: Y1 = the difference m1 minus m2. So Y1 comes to 2.8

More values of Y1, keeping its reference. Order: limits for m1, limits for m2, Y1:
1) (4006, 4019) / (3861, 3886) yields 0.8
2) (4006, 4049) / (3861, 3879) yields -1.1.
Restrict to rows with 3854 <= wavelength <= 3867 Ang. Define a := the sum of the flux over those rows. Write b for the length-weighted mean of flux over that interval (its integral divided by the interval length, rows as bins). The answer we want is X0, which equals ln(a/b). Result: 1.9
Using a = 159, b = 23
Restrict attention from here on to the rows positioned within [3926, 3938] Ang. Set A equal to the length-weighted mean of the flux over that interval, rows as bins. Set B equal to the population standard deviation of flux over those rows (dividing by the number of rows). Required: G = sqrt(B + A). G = 4.97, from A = 20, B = 4.5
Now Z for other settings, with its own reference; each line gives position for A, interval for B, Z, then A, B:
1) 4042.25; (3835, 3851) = -0.218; 1.09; 0.119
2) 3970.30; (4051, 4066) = -0.370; 0.80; 0.051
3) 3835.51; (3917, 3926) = -0.401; 0.75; 0.047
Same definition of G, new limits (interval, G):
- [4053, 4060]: 4.84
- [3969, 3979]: 4.46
